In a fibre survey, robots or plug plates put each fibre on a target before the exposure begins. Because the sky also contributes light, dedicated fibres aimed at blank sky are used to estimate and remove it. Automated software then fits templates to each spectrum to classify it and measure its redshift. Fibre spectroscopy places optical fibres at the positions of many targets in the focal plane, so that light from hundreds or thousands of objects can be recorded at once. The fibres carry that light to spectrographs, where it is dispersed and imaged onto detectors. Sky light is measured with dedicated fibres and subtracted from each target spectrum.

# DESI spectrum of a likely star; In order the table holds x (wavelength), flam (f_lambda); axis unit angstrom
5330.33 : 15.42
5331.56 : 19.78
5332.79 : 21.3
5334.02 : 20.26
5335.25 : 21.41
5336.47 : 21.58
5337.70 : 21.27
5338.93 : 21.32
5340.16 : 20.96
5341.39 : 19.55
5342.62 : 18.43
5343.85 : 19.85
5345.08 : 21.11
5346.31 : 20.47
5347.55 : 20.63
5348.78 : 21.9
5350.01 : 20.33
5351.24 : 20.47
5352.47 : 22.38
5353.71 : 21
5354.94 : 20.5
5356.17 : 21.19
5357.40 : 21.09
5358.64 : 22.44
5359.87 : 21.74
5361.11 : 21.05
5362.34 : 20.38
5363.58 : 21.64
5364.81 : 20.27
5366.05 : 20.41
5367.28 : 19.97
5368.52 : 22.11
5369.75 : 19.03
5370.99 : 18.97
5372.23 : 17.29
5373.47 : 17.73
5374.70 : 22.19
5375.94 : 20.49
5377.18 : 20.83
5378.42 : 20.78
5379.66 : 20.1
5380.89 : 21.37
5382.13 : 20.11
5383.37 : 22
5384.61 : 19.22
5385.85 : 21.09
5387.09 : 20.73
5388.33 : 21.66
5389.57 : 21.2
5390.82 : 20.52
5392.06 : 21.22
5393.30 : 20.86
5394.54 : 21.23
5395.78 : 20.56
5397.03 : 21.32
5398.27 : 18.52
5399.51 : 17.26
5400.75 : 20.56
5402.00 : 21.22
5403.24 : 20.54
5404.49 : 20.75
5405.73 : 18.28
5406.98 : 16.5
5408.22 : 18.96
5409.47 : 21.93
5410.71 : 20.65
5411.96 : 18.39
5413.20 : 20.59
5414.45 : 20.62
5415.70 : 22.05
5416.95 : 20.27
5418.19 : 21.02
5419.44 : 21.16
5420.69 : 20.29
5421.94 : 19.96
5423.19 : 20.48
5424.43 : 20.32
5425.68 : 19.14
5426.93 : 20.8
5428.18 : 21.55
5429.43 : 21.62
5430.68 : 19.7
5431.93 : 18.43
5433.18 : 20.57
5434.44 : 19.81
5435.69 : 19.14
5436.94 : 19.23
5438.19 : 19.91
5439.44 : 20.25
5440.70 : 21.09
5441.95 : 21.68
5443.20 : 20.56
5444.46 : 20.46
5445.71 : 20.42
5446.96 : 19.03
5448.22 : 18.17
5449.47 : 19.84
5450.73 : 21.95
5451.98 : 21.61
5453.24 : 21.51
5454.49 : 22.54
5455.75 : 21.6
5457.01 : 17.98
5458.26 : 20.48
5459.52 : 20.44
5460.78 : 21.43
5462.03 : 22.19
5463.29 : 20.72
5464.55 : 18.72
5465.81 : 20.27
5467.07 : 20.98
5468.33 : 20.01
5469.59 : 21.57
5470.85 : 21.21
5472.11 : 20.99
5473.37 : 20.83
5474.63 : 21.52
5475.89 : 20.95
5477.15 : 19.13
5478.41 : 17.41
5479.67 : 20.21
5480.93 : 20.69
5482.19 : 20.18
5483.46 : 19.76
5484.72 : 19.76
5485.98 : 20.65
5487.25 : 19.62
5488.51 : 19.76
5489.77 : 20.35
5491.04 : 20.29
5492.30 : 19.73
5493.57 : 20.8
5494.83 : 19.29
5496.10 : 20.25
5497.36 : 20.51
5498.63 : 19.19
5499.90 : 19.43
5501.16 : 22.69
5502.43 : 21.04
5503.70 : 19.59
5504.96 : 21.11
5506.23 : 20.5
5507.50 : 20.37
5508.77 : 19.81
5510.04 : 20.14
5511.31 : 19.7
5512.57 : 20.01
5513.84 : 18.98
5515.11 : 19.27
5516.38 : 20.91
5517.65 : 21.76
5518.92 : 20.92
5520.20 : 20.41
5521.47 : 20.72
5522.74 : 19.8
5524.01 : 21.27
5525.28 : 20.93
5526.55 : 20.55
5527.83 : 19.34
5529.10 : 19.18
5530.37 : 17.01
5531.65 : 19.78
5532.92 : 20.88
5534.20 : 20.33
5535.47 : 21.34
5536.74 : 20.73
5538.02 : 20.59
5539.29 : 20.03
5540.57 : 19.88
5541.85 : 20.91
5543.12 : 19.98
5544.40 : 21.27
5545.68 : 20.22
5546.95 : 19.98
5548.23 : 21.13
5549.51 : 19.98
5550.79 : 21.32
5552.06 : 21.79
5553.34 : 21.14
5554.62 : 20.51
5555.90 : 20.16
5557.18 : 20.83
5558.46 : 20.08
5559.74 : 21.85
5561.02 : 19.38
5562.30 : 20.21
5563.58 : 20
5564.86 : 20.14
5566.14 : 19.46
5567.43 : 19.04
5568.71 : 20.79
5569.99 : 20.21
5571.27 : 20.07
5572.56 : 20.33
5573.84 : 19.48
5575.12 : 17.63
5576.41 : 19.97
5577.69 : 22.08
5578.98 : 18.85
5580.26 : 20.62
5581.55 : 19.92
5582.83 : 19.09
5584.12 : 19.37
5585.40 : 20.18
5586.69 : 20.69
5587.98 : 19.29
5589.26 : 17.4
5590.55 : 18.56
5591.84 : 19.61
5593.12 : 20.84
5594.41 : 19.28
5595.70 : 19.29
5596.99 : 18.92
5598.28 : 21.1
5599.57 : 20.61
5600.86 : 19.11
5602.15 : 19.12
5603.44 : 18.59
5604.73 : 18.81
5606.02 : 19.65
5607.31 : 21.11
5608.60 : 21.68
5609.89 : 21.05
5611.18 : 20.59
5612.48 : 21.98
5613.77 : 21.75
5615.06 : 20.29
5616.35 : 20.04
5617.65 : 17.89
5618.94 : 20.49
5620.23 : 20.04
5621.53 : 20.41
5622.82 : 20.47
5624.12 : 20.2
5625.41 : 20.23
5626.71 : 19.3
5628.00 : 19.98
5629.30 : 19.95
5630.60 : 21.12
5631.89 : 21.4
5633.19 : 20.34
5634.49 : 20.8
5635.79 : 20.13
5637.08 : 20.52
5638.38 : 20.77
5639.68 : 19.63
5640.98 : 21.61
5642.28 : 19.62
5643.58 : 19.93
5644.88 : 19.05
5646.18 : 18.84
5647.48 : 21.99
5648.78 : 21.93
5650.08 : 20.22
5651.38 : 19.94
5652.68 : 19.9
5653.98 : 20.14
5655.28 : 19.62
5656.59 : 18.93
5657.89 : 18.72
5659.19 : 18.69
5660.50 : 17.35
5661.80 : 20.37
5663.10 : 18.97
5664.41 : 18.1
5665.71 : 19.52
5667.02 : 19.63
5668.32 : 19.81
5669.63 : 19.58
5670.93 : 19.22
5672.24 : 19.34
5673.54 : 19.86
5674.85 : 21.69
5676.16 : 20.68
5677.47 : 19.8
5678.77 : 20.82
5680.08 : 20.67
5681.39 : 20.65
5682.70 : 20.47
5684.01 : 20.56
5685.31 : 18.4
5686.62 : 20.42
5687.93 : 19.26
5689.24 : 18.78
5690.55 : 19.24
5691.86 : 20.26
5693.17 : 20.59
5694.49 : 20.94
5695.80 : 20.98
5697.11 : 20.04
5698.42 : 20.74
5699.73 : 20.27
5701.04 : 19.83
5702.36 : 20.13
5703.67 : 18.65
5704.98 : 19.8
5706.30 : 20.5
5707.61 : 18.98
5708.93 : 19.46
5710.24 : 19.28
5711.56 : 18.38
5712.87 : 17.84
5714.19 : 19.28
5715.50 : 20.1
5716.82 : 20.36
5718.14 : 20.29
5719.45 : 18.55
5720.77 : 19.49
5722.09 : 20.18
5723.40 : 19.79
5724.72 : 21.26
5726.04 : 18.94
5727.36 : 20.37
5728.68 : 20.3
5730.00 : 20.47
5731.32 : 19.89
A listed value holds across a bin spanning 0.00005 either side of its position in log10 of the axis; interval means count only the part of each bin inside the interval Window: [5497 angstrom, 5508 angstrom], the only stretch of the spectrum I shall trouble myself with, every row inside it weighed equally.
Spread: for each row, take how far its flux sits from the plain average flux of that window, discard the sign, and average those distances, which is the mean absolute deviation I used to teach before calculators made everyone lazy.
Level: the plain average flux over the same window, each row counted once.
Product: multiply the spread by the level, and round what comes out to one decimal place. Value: 15.4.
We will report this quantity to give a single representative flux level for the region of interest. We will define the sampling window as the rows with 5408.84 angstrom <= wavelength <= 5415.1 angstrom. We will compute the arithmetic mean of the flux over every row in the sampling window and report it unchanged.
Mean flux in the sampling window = 20.4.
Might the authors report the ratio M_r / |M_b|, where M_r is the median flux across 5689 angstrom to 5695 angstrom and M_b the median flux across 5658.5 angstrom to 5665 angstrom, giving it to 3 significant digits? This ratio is 1.08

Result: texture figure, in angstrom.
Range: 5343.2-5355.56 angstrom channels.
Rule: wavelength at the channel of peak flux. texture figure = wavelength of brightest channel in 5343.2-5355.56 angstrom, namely 5352.47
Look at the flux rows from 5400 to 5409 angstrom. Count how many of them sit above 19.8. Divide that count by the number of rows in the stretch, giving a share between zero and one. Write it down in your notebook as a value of 0.57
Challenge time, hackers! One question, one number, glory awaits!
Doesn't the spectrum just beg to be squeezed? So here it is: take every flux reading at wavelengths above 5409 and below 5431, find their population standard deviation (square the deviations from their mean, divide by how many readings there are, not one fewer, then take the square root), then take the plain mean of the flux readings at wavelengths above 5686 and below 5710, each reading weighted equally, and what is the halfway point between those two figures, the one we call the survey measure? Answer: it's 10.4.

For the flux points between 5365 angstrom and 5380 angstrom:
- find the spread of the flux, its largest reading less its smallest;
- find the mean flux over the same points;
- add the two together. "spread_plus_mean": 24.9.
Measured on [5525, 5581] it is 25.3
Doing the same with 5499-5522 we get 24.1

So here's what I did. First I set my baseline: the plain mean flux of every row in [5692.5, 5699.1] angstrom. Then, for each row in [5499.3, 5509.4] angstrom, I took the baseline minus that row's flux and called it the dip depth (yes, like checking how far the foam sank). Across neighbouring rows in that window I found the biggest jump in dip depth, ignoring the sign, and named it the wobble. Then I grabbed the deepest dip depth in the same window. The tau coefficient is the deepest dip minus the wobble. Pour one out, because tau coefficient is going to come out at -2.0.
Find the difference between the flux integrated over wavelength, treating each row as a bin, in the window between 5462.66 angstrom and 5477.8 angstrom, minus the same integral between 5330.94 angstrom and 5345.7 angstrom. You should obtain 8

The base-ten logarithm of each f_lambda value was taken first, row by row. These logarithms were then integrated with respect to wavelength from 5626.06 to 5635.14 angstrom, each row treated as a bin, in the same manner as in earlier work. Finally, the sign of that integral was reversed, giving -11.9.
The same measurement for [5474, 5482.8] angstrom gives -11.5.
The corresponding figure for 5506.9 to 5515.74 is -11.5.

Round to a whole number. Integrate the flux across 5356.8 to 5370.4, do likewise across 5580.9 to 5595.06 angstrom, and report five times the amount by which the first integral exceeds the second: 43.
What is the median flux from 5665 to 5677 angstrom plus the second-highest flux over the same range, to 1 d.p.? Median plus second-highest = 40.3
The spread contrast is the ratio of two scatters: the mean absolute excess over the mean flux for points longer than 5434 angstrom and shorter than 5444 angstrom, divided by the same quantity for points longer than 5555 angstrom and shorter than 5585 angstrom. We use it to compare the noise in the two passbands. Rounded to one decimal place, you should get 1.0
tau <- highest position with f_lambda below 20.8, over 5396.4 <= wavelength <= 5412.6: 5411.96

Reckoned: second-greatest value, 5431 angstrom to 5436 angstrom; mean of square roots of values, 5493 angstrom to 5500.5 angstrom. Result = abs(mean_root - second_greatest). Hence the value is 15.3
